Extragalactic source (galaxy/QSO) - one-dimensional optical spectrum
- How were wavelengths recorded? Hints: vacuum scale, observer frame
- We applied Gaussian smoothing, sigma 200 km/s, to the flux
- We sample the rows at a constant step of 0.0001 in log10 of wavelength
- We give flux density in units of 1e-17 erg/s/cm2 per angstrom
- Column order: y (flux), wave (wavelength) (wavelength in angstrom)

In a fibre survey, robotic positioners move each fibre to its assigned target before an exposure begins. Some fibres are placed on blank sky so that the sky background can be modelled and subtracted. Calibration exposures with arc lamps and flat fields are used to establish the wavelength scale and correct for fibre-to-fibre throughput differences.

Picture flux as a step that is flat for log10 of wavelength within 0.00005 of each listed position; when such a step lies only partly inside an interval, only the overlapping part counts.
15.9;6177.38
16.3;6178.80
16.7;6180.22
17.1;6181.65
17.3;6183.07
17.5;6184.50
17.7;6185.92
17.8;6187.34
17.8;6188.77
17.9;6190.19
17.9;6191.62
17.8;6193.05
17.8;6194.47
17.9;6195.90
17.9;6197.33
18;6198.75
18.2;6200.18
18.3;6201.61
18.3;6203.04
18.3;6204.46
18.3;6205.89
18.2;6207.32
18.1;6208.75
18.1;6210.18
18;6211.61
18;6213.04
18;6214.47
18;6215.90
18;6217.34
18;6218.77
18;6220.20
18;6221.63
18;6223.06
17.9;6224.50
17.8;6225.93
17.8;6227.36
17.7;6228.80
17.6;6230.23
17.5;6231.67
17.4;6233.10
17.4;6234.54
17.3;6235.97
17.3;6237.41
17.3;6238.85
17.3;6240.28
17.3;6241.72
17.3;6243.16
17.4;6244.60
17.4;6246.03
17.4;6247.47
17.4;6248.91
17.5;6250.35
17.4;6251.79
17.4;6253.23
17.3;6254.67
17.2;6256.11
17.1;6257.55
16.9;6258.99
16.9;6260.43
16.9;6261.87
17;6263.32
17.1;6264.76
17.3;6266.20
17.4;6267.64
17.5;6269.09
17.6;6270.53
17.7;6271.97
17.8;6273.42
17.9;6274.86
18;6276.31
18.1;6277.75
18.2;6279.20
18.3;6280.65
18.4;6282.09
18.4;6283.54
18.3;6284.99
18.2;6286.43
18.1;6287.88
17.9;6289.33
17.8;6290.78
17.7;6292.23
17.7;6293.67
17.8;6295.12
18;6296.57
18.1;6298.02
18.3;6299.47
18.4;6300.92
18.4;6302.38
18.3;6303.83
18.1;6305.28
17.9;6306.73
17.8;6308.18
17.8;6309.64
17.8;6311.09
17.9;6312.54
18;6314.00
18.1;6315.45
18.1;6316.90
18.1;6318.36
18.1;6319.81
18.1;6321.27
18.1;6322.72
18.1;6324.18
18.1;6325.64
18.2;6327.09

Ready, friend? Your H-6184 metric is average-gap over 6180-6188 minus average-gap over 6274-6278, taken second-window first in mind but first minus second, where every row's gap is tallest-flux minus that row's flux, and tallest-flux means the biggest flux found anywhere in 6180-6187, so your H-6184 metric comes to 0.6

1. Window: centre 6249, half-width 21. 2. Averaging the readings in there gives 17.3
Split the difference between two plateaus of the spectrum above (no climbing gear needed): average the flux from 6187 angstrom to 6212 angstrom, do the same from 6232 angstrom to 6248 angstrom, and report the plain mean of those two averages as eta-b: 17.7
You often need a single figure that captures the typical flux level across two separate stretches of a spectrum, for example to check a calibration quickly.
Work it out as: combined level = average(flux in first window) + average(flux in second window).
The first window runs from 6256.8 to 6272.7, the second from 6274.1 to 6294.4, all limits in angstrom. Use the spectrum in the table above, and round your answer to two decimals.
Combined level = 35.29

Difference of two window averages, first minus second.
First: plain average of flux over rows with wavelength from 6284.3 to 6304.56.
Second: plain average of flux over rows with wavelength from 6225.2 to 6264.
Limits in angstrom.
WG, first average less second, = 0.73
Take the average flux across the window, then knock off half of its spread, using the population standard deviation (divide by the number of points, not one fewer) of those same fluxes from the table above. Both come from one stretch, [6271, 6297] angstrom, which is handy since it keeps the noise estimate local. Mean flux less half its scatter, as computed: 17.9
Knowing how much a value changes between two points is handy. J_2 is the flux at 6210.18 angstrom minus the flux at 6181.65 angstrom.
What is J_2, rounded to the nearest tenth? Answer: 1.0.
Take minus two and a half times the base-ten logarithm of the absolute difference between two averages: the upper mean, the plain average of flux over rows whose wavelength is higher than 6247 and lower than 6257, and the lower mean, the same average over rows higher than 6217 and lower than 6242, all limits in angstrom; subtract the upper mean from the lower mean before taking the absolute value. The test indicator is 1.4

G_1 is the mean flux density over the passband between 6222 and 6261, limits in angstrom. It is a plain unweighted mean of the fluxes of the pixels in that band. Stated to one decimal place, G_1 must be 17.4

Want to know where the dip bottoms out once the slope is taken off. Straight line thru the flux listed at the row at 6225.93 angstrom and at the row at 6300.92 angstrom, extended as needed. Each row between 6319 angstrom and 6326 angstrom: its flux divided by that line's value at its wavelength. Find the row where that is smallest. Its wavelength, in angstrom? 6325.64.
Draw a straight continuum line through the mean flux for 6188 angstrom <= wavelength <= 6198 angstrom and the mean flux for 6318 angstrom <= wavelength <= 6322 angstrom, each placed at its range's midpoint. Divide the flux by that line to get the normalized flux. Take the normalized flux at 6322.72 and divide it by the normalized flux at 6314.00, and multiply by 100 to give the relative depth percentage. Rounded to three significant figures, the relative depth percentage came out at 100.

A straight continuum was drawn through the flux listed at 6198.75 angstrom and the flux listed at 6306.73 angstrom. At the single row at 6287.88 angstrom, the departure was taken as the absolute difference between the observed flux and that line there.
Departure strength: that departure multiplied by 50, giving 9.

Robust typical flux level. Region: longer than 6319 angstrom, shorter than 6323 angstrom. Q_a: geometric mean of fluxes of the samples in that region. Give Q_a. 18.1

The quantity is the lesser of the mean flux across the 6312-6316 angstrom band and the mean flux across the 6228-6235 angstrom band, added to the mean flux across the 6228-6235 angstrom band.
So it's 35.0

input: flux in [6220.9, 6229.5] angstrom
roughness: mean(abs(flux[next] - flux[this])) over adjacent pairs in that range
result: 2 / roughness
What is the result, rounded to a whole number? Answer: 33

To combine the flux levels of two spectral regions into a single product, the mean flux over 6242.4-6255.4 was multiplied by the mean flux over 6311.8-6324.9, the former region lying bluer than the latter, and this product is 314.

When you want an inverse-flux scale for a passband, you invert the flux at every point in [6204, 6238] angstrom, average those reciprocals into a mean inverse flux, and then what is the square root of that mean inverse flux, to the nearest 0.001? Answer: 0.237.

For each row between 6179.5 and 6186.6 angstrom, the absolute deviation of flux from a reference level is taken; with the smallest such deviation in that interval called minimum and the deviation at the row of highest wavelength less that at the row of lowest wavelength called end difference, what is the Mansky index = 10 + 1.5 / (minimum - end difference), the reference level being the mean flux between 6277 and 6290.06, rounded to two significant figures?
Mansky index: 11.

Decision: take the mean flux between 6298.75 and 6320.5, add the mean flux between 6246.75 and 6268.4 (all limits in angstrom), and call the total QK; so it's 35.3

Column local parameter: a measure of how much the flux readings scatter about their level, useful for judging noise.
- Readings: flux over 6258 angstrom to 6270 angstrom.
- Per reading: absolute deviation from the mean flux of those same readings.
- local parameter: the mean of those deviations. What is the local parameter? 0.21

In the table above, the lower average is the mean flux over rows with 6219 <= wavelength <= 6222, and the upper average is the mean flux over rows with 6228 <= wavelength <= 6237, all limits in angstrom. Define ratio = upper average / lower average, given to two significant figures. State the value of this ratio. 0.97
